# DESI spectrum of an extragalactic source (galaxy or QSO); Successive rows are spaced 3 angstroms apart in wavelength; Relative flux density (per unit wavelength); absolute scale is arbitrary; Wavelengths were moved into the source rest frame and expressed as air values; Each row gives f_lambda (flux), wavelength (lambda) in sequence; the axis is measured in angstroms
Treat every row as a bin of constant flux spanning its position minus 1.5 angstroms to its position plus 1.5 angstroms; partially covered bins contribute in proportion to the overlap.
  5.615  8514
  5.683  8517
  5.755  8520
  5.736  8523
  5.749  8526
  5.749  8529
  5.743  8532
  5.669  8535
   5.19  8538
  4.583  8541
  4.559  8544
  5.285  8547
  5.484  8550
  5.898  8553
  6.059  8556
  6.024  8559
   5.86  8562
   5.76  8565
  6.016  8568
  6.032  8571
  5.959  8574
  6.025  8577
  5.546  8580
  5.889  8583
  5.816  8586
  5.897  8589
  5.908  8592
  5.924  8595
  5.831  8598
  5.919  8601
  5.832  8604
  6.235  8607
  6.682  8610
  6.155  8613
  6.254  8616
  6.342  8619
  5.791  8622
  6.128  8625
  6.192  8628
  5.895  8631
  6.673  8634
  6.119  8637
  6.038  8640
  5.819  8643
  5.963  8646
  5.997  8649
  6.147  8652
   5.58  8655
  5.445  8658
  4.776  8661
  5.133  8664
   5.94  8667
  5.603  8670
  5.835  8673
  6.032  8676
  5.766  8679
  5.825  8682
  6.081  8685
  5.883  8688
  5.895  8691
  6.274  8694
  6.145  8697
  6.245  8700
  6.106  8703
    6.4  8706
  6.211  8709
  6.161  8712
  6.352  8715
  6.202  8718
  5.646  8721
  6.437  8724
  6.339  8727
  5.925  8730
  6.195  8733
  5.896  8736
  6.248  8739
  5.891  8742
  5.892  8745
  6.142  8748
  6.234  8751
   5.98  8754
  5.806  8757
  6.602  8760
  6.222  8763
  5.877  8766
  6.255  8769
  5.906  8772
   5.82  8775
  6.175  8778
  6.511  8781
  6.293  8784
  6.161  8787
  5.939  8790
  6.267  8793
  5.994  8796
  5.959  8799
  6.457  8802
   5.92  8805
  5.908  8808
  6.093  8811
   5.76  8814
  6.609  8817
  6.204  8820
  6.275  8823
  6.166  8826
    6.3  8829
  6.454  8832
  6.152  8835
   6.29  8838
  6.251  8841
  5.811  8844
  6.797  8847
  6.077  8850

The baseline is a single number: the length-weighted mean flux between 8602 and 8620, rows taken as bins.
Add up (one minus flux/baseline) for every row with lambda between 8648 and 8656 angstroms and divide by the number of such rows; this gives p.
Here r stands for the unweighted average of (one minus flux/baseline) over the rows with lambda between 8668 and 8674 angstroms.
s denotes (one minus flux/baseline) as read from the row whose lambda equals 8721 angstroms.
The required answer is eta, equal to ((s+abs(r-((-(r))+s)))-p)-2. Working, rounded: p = 0.053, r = 0.08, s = 0.095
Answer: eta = -1.89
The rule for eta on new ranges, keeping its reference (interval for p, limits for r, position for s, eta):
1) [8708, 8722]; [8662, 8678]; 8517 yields -1.85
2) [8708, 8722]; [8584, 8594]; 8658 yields -1.88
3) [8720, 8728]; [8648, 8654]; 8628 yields -1.96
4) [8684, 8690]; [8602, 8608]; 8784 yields -1.98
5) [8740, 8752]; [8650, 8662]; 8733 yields -1.79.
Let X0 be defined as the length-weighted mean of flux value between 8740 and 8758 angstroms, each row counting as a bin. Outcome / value 6.00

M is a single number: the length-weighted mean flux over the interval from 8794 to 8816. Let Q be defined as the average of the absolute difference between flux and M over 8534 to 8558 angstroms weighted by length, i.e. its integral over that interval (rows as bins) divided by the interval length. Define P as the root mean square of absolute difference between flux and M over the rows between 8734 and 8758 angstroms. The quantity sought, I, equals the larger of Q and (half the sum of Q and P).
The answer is 0.691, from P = 0.16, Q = 0.69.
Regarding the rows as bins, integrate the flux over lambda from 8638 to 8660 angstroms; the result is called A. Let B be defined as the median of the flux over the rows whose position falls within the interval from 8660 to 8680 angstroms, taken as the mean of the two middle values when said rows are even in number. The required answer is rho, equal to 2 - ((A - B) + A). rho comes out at -249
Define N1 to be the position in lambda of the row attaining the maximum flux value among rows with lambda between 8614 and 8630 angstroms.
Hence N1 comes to 8619 angstroms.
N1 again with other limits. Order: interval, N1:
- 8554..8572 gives 8556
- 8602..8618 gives 8610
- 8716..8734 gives 8724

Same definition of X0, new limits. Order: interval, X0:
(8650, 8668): 5.51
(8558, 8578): 5.95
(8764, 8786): 6.12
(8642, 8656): 5.92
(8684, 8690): 5.97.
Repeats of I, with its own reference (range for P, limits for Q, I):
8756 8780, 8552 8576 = 0.176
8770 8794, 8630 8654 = 0.204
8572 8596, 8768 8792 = 0.210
